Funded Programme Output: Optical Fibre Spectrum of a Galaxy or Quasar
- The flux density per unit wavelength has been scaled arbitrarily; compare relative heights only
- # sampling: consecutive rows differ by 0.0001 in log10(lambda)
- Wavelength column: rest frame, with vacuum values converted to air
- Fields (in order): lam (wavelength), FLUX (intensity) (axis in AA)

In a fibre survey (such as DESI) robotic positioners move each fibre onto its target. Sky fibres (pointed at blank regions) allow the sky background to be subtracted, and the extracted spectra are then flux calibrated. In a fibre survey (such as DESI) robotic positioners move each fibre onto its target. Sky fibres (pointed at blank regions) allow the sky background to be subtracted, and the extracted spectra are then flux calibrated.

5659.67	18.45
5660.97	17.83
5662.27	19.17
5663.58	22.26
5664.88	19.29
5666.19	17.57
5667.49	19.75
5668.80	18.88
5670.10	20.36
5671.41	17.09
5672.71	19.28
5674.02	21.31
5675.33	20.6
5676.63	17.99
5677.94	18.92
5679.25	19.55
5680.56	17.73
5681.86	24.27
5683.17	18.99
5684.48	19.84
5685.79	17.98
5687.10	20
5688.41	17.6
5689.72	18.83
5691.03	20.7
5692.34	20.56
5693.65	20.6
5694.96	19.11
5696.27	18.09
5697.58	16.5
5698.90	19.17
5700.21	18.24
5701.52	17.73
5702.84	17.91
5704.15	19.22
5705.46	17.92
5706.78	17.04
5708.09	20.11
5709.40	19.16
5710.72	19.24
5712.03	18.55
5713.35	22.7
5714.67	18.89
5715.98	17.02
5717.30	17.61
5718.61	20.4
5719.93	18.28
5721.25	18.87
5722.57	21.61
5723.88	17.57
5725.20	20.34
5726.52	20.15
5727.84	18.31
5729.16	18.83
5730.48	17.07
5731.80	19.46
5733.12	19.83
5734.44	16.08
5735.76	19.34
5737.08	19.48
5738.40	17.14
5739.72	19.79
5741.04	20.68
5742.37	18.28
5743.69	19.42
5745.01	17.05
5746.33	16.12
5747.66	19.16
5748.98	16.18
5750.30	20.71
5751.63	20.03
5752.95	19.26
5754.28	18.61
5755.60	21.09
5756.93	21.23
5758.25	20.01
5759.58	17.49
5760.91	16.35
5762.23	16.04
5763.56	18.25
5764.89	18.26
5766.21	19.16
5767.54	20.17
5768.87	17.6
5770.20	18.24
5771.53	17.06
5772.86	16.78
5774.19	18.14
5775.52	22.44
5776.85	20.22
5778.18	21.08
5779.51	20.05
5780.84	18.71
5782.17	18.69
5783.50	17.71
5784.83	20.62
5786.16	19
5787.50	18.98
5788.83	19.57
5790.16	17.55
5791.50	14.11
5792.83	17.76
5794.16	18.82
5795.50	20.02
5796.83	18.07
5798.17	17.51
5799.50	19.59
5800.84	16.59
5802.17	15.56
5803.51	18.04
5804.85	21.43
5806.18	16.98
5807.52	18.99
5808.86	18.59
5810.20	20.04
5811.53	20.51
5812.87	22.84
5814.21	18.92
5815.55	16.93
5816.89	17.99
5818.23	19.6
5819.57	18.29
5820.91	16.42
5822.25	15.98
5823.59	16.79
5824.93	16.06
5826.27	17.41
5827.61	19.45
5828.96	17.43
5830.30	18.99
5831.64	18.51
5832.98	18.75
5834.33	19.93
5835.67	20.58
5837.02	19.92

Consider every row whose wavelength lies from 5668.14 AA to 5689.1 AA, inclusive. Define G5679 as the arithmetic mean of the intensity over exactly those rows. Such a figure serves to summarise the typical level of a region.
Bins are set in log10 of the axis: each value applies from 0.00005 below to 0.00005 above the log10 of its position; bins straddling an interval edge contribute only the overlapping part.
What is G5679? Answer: 19.4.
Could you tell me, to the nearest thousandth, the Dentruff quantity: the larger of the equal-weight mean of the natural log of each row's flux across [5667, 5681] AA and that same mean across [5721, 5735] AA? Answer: 2.954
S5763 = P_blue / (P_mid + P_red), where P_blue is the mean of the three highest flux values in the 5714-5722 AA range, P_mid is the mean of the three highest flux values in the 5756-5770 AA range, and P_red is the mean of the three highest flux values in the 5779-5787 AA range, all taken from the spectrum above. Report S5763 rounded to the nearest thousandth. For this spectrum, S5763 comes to 0.480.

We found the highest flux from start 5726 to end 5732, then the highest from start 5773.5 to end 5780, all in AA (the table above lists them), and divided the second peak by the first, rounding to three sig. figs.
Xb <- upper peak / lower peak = 1.11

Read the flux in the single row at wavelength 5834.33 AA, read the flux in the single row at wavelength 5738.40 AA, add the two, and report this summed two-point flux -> 37.1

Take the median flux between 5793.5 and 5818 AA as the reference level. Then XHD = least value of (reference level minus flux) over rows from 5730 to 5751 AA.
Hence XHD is -2.0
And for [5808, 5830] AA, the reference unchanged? -4.1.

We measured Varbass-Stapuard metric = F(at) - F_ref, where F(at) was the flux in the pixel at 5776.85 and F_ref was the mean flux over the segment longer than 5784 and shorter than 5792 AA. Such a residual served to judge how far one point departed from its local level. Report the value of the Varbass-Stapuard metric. 1.9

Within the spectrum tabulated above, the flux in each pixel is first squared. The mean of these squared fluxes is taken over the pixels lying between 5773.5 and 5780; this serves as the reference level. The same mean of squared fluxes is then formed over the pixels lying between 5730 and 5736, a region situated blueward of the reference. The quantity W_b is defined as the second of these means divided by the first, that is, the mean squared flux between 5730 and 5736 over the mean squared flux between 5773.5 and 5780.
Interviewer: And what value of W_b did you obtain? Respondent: 0.81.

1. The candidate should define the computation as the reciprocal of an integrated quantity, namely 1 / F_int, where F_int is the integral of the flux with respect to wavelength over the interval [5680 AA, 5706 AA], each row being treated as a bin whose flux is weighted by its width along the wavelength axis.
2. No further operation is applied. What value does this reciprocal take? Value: 0.0020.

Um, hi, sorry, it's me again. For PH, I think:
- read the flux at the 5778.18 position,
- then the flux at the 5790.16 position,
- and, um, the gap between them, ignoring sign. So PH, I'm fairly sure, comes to 3.5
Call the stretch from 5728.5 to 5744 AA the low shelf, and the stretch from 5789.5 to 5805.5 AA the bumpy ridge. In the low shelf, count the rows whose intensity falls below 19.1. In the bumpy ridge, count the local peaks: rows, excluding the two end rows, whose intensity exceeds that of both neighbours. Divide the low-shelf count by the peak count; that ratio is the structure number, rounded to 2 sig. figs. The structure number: 2.5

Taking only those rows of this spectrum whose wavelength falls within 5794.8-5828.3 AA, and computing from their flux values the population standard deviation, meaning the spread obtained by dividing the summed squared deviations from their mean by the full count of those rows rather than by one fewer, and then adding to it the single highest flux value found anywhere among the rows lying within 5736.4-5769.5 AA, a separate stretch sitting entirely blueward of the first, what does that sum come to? 23.0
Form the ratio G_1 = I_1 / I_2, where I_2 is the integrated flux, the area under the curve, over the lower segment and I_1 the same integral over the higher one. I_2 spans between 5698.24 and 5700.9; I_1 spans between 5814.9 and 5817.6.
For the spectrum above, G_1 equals 0.95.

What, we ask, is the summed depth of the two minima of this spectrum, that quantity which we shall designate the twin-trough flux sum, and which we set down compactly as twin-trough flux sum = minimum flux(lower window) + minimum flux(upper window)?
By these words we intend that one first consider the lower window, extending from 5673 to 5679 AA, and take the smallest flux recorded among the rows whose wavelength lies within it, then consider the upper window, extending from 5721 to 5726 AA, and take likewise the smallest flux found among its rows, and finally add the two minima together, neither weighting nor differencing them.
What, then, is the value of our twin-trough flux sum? 35.6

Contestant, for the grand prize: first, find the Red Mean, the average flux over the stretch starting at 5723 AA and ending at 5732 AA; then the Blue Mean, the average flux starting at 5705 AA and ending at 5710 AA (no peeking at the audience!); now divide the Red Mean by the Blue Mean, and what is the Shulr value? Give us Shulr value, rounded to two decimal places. 1.01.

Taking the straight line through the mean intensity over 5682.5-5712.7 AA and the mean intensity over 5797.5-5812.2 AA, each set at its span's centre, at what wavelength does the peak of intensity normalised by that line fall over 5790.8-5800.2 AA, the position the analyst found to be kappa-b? 5795.50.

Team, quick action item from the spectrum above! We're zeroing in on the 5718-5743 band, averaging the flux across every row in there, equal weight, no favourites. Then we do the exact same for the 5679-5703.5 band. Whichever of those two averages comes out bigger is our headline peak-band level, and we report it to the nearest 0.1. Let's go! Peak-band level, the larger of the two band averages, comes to 19.1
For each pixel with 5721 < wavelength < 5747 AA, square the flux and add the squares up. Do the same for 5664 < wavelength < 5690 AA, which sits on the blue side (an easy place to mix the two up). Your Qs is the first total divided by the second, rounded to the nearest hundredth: 0.95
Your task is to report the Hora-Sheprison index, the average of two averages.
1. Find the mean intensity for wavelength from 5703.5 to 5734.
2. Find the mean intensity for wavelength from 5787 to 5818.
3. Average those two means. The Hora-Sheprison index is 18.8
